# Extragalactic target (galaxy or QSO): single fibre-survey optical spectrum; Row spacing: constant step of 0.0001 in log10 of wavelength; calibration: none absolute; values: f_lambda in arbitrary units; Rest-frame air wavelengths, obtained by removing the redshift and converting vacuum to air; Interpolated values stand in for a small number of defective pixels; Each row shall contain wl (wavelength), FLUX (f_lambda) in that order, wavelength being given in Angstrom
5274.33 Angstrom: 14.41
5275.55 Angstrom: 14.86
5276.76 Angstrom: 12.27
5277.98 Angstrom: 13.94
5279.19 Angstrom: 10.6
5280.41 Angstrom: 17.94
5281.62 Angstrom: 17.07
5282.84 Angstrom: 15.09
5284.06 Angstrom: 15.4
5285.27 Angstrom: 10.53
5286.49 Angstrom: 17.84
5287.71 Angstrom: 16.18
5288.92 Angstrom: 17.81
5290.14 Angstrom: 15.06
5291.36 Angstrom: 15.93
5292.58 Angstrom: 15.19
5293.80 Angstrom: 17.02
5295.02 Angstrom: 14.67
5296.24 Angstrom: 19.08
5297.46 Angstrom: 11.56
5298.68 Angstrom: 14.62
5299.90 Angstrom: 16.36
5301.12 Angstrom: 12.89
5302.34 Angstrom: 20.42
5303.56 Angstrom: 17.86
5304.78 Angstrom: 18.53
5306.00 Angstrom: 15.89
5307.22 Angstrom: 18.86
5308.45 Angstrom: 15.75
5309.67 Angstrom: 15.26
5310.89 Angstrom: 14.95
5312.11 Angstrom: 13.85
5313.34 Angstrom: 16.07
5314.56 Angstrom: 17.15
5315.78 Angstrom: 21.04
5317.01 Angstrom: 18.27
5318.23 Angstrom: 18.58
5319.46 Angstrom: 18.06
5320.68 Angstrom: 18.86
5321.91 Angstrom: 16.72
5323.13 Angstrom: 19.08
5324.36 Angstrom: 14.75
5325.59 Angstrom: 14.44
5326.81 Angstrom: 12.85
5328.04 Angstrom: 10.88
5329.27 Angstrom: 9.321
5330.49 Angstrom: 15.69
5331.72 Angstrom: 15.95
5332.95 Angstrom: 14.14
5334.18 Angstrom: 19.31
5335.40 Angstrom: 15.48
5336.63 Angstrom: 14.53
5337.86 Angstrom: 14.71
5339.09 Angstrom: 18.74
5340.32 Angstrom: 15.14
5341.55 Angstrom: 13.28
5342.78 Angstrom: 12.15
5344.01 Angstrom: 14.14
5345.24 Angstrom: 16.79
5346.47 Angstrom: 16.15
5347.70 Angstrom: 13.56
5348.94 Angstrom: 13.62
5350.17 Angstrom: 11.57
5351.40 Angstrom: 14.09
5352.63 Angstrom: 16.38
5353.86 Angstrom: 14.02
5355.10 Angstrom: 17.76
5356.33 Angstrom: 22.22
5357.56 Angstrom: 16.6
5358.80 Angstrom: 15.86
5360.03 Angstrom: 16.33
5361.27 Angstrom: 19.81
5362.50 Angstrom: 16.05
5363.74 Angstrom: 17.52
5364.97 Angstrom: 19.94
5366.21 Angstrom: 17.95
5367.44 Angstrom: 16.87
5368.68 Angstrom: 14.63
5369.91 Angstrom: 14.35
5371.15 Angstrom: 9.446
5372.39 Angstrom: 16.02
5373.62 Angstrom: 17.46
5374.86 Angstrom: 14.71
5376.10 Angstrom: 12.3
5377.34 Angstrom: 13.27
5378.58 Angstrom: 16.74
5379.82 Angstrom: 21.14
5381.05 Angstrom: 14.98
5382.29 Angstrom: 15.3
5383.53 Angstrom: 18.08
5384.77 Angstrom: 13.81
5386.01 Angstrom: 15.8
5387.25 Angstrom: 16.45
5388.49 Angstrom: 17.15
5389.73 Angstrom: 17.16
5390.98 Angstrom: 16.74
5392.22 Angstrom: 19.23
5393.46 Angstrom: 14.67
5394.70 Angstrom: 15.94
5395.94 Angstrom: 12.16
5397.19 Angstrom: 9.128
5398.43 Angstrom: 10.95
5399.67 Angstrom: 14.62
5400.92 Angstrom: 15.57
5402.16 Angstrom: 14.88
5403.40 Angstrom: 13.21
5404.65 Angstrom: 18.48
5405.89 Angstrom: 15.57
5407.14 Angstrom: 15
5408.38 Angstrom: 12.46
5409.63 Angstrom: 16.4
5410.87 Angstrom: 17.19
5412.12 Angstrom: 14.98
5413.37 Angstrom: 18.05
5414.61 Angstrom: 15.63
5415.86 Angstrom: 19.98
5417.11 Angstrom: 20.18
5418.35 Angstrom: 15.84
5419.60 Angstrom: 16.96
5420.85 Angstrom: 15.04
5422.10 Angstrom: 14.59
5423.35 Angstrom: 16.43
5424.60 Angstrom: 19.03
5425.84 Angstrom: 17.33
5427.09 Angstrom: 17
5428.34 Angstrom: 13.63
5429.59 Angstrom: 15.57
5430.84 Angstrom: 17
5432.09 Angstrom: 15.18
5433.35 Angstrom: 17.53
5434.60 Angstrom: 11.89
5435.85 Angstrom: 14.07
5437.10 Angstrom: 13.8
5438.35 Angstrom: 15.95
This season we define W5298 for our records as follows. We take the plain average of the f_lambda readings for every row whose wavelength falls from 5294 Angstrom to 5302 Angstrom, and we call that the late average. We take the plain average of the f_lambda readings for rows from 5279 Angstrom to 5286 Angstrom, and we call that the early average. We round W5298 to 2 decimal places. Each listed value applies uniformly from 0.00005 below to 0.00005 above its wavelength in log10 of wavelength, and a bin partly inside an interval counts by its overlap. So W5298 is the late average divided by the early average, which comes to 1.03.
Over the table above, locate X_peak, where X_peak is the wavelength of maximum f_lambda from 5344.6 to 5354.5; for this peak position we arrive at 5345.24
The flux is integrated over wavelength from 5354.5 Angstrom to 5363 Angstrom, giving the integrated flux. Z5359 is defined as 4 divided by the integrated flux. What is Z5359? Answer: 0.026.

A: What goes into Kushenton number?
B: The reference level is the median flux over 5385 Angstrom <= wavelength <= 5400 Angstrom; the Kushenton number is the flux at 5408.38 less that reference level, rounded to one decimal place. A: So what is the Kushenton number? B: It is -3.4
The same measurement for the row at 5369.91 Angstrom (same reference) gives -1.5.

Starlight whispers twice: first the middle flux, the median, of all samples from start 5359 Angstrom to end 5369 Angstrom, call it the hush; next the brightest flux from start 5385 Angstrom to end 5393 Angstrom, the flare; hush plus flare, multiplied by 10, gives 364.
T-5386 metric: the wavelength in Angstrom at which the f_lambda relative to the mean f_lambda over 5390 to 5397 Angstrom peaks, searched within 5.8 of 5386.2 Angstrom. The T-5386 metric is 5383.53 Angstrom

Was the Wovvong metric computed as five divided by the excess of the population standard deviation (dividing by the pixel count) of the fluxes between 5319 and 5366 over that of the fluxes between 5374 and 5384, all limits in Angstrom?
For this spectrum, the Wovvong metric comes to 134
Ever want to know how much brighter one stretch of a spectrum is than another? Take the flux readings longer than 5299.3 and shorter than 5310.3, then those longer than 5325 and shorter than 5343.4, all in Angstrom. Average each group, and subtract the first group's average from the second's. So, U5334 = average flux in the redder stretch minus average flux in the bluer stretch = -2.4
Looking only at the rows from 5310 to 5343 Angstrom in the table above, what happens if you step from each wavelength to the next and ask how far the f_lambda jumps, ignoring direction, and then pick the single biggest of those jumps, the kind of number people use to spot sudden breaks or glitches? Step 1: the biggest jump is 6.4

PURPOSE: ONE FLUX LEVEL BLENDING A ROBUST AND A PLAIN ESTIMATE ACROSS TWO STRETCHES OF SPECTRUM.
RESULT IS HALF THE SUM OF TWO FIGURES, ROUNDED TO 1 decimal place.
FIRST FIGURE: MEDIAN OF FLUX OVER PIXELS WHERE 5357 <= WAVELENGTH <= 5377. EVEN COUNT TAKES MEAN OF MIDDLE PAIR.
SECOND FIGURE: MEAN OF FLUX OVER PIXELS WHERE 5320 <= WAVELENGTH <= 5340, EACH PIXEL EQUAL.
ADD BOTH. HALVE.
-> 15.8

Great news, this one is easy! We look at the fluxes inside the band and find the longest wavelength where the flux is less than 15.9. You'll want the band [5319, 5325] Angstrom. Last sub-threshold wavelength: 5324.36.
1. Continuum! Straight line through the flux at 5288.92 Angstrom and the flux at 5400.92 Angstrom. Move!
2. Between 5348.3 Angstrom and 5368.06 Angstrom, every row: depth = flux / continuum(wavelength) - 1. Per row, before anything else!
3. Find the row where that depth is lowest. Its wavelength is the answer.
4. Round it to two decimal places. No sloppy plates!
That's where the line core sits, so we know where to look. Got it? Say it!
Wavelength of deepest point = 5350.17 Angstrom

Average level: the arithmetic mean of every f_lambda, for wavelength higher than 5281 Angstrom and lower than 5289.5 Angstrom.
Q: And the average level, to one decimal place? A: 15.7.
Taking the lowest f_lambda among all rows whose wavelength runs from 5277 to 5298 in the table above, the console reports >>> 10.53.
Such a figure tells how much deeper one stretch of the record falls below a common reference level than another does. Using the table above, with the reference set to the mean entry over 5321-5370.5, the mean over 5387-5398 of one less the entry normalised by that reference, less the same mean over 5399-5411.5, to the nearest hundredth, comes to 0.00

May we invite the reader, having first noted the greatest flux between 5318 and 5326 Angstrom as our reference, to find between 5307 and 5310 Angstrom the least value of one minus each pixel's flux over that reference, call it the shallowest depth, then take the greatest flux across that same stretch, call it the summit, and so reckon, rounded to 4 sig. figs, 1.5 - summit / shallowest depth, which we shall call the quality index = -1634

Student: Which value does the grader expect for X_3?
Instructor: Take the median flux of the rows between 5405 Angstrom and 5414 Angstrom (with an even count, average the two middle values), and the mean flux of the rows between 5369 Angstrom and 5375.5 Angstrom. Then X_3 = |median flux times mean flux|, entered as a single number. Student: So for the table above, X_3 224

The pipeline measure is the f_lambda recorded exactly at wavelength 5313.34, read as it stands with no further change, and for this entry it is 16.07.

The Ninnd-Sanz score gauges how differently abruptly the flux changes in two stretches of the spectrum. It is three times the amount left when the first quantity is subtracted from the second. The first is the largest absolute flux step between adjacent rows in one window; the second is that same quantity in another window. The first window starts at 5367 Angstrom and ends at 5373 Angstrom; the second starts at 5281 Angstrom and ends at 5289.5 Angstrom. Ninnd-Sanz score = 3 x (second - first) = 2.2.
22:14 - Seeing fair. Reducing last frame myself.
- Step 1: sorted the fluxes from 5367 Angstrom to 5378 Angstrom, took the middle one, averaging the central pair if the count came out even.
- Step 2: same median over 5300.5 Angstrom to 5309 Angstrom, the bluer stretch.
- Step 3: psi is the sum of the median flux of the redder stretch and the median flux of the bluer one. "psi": 32.5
